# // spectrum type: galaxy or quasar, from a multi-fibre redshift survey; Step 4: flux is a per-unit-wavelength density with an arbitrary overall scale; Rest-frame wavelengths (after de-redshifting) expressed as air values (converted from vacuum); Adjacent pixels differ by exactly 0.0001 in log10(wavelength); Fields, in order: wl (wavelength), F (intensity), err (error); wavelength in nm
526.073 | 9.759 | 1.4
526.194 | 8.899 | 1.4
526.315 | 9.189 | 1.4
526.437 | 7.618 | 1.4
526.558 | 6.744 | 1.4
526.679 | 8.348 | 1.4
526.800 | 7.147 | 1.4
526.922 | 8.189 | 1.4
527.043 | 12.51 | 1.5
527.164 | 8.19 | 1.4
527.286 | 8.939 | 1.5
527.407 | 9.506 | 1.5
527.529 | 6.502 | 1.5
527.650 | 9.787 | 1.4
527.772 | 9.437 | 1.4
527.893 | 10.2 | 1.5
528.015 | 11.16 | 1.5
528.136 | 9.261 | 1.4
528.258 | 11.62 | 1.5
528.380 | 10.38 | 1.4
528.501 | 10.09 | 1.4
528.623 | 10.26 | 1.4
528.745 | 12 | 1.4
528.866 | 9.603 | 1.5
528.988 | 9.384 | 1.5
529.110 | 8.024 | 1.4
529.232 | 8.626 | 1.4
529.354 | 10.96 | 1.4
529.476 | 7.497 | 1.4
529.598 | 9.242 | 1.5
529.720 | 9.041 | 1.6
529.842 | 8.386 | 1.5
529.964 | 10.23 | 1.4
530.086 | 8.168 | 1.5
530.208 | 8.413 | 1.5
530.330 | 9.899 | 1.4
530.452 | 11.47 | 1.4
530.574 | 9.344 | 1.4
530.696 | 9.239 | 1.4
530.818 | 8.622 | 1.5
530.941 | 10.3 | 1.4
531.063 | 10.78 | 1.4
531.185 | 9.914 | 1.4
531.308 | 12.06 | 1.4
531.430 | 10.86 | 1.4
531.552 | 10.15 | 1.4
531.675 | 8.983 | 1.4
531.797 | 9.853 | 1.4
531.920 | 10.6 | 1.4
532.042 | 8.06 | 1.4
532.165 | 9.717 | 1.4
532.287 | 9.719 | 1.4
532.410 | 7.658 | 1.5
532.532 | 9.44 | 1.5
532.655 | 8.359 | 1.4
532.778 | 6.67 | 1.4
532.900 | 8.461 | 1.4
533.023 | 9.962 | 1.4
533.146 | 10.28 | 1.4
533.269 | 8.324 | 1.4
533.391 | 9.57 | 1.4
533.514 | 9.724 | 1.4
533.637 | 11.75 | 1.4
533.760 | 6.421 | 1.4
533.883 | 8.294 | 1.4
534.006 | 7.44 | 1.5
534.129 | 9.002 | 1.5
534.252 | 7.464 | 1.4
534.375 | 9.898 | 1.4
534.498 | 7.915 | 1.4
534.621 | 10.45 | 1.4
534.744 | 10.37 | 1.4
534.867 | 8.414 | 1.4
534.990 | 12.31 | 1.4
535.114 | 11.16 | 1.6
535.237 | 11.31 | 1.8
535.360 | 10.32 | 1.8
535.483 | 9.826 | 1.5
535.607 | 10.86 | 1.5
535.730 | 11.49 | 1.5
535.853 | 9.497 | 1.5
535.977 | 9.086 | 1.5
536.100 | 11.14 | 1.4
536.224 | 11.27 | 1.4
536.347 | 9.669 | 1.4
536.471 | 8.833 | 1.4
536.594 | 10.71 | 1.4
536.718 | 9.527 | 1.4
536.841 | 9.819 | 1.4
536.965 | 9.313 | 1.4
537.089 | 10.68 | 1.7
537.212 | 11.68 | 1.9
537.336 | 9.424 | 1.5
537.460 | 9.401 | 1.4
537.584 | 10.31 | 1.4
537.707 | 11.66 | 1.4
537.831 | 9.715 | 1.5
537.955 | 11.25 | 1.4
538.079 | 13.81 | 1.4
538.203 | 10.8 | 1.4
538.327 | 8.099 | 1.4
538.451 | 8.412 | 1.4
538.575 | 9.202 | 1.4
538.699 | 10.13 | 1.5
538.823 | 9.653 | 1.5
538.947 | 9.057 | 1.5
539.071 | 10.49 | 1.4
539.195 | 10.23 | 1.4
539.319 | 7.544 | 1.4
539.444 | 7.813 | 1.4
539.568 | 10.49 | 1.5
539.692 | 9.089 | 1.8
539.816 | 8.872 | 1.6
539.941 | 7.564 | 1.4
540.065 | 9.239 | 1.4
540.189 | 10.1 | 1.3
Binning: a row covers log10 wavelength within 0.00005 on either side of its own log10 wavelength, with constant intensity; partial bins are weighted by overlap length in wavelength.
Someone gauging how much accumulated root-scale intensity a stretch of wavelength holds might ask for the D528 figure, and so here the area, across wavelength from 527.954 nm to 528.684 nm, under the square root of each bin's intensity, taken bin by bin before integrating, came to 2.36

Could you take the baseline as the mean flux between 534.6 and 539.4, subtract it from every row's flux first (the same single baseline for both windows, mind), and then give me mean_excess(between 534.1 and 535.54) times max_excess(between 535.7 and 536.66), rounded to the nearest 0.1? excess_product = -0.4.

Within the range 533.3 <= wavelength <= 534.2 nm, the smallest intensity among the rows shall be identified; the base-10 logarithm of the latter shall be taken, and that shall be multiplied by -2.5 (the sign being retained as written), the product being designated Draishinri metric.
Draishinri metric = -2.02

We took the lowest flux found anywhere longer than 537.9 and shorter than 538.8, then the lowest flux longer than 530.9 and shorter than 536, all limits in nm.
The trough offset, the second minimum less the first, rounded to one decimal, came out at -1.7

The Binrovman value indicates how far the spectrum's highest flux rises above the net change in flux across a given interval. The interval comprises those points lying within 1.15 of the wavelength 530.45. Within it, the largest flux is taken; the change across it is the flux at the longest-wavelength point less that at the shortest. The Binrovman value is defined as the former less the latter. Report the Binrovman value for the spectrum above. 12.9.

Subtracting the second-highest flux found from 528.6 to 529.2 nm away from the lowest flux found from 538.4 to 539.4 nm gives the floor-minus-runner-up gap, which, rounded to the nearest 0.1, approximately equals -2.7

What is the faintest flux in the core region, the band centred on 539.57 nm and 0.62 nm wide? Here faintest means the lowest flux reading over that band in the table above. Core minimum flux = 7.544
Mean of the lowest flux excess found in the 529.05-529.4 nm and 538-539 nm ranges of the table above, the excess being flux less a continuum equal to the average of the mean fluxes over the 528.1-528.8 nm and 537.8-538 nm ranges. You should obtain -2.5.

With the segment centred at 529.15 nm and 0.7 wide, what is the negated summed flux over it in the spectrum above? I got -54.1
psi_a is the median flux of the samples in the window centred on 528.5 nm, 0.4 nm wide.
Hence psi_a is 10.3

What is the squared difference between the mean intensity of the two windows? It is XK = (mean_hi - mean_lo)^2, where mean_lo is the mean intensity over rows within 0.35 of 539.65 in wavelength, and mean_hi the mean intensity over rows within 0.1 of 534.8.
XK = 0.69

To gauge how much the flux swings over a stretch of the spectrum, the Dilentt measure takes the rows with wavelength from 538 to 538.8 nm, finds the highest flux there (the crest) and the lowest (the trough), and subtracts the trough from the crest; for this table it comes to 5.7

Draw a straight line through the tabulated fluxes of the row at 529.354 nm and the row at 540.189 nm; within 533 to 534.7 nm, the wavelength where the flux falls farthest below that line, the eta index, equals 533.760 nm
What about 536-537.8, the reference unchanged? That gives 536.471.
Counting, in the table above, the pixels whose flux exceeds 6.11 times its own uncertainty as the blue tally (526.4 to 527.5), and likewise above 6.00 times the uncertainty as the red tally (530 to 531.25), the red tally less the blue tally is 5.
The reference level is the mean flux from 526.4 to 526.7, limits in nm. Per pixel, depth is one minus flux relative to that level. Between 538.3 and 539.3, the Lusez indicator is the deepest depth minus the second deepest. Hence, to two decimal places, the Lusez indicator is 0.04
